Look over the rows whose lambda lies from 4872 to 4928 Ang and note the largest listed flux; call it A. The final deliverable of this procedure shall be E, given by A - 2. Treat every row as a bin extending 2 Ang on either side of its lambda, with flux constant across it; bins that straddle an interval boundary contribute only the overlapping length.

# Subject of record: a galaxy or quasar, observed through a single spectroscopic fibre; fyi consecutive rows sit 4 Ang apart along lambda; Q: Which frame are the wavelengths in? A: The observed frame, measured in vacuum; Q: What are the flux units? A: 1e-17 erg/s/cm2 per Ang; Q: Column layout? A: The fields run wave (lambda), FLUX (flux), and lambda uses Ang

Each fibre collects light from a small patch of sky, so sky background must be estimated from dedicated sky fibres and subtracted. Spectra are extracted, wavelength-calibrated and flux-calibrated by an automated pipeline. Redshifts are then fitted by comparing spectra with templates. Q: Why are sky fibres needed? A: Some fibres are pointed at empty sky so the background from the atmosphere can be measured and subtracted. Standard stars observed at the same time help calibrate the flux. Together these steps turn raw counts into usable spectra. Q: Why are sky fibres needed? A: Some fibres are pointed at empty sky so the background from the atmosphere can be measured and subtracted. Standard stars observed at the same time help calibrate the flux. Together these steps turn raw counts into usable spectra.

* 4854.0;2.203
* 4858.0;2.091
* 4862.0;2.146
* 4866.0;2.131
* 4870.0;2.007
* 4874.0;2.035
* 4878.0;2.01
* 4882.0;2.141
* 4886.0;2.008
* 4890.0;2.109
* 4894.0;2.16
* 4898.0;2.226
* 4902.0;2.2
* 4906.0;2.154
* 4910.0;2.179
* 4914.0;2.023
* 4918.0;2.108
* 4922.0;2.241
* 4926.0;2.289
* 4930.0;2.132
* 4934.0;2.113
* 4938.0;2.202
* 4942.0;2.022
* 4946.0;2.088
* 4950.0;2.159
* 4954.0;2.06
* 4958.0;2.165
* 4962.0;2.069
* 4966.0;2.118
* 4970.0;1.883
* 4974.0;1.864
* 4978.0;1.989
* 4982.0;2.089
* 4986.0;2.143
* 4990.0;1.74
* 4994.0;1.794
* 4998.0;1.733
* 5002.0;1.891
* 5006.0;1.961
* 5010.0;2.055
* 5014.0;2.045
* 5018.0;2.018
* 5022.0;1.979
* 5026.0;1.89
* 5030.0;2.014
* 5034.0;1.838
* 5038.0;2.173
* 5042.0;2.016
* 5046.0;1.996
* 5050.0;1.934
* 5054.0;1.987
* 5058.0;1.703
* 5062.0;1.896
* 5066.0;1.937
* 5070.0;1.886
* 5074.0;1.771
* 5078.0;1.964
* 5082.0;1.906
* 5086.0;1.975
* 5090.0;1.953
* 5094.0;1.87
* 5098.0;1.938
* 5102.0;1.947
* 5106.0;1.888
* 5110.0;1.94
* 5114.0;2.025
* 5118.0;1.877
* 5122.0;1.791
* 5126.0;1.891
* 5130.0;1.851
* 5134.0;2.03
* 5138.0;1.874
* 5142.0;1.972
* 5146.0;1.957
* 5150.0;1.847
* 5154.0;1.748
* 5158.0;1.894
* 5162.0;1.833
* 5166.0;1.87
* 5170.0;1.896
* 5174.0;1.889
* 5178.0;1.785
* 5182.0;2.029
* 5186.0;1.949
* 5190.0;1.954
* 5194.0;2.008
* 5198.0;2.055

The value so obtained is 0.29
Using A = 2.289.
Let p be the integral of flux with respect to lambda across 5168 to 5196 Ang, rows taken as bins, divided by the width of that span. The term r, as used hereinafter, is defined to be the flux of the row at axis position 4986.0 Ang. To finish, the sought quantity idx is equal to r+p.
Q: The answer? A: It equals 4.07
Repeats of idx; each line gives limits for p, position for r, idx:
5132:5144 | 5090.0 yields 3.91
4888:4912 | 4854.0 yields 4.37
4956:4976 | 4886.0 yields 4.03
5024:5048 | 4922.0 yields 4.23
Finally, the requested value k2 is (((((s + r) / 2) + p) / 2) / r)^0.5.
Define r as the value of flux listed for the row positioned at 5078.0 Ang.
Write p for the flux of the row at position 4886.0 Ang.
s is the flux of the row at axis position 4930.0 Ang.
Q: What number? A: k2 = 1.02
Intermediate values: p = 2.008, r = 1.964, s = 2.132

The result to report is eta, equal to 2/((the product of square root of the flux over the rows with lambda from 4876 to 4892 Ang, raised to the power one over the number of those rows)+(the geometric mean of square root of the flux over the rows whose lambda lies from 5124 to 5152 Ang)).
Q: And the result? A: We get 0.709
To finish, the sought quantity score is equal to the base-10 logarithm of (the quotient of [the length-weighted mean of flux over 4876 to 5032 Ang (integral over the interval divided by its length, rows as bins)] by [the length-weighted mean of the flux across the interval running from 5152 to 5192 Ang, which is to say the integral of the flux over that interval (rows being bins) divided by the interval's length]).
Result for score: 0.037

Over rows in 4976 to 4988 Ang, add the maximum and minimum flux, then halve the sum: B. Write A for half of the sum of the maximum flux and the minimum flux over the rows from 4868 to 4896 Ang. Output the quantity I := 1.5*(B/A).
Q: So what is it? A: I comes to 1.49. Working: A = 2.08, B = 2.07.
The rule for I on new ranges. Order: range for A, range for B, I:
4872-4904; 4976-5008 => 1.37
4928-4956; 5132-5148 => 1.39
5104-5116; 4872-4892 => 1.59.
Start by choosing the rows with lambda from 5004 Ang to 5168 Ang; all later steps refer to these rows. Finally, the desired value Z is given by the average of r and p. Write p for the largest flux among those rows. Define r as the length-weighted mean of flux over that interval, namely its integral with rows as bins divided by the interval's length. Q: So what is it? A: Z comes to 2.05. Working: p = 2.173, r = 1.93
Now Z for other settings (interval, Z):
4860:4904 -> 2.17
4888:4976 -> 2.20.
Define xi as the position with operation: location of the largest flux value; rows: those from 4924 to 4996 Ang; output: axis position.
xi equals 4926.0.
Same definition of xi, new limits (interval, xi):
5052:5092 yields 5054.0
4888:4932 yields 4926.0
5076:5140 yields 5134.0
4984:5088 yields 5038.0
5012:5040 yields 5038.0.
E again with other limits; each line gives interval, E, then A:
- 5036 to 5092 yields 0.17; 2.173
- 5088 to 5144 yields 0.03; 2.03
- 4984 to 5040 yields 0.17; 2.173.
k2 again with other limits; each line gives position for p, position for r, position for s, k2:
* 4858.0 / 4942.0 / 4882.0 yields 1.02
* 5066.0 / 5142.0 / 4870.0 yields 1.00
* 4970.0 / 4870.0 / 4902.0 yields 1.00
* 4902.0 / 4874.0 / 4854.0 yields 1.03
